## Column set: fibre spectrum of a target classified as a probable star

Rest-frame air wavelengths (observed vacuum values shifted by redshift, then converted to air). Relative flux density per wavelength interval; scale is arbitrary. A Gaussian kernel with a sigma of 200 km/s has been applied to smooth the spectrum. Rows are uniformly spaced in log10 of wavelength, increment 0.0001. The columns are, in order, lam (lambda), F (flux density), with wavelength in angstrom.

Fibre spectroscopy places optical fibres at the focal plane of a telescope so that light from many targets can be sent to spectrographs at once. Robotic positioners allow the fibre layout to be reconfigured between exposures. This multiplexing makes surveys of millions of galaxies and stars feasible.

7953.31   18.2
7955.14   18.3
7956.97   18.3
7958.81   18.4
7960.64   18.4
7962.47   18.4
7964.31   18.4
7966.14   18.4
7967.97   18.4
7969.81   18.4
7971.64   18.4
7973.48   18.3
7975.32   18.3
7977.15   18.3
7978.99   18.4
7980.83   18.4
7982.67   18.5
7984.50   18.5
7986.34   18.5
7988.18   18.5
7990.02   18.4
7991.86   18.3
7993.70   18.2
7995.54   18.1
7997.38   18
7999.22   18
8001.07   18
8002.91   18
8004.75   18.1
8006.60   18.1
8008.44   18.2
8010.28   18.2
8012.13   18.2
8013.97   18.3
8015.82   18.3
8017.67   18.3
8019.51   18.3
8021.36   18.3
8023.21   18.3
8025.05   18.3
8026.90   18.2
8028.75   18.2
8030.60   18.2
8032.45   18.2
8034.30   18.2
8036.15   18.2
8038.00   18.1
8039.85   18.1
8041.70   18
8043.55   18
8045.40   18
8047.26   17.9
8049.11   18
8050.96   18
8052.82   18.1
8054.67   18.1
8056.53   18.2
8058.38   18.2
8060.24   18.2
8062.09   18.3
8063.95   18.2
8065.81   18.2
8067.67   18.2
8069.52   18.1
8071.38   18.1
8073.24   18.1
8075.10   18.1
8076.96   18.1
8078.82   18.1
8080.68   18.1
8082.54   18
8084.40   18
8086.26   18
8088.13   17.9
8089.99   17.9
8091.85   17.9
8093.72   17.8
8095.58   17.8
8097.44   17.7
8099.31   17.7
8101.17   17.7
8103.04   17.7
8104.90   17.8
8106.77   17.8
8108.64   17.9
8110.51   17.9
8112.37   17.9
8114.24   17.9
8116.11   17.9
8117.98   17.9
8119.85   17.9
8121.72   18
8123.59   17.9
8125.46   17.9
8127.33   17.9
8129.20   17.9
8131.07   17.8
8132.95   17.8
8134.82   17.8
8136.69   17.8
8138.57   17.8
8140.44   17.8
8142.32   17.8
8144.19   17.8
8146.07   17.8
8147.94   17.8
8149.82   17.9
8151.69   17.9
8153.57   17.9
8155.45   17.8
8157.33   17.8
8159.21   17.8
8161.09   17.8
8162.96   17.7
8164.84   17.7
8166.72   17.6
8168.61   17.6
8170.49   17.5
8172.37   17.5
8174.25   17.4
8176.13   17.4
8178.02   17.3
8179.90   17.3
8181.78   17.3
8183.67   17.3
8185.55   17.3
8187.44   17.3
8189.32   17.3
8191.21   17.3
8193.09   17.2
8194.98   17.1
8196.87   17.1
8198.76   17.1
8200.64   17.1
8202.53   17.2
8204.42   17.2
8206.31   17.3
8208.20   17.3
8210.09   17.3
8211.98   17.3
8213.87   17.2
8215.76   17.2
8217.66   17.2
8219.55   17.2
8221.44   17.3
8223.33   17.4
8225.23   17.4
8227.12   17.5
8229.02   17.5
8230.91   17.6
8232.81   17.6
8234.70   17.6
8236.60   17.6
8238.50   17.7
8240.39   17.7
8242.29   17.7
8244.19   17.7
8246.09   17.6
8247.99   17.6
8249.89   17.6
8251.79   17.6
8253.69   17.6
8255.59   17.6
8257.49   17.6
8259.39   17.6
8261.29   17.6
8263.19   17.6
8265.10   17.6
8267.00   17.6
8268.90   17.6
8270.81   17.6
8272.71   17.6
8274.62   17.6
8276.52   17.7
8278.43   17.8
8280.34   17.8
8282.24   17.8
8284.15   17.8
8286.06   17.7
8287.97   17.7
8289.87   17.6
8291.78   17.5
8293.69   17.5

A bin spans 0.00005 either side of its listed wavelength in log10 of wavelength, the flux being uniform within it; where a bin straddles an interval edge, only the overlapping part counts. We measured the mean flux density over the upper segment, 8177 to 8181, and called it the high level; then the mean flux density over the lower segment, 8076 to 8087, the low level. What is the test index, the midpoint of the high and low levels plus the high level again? 35.0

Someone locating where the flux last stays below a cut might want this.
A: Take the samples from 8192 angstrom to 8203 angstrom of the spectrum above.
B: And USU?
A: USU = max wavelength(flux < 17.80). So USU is 8202.53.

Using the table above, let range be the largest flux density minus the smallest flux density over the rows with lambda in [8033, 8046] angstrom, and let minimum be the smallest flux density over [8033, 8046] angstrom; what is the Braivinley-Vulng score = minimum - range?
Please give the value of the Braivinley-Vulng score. 17.8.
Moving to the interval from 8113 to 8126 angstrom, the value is 17.8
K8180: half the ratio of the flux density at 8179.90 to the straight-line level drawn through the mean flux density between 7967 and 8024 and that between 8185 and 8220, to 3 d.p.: 0.499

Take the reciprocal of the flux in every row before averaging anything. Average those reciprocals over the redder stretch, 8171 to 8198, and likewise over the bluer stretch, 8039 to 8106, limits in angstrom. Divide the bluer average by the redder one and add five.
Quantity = 5.96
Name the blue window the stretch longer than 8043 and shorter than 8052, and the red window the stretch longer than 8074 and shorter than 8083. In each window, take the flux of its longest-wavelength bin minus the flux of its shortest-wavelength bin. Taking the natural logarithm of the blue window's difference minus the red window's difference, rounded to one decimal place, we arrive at -2.3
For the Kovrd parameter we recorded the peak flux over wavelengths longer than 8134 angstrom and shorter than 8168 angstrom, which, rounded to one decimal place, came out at 17.9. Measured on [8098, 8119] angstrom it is 17.9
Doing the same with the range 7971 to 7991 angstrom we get 18.5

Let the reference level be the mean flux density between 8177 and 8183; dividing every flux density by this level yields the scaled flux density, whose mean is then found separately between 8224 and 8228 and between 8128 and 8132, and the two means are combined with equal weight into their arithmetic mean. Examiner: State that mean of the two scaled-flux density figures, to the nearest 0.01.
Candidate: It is 1.02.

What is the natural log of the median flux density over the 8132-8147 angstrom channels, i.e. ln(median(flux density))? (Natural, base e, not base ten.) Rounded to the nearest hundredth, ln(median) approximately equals 2.88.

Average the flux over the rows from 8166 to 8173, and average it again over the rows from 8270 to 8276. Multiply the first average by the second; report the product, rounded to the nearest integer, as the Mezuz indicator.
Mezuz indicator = 309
